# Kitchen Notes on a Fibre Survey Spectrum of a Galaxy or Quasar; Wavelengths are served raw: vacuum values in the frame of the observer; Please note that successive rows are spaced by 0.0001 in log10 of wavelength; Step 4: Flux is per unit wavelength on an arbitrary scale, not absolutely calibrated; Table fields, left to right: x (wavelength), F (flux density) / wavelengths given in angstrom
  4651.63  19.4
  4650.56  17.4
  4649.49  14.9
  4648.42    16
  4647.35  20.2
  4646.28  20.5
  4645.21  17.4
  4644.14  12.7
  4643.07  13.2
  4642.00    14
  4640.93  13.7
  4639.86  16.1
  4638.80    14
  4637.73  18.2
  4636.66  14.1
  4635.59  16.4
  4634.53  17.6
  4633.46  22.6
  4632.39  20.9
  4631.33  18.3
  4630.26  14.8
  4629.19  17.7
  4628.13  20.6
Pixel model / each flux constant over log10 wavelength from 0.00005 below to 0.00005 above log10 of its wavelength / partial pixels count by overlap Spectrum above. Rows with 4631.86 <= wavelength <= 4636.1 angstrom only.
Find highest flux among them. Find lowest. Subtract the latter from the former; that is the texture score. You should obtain 6.2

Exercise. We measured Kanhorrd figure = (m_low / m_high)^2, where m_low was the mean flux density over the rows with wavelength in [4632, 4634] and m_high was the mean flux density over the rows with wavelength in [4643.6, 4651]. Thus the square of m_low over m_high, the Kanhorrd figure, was 1.63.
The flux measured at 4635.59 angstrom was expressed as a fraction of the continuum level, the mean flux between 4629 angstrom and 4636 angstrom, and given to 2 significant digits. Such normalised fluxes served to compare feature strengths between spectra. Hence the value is 0.89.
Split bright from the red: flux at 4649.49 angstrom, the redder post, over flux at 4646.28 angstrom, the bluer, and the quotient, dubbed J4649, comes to 0.73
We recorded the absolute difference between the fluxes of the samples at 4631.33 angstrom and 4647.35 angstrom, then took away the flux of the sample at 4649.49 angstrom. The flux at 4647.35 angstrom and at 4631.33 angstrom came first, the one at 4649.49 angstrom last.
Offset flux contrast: -13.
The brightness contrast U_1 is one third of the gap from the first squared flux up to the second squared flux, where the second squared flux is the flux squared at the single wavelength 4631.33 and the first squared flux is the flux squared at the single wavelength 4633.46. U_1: -59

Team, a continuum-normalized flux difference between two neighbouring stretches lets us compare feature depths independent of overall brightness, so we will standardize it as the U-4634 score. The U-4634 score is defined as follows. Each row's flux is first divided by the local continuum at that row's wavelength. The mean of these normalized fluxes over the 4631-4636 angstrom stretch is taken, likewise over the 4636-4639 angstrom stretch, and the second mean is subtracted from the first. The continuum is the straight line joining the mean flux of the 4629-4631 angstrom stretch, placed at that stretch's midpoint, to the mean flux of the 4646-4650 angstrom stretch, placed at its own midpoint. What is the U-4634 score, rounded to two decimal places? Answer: 0.25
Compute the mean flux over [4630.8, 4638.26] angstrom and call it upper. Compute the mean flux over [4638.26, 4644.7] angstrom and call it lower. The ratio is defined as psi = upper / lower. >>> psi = 1.31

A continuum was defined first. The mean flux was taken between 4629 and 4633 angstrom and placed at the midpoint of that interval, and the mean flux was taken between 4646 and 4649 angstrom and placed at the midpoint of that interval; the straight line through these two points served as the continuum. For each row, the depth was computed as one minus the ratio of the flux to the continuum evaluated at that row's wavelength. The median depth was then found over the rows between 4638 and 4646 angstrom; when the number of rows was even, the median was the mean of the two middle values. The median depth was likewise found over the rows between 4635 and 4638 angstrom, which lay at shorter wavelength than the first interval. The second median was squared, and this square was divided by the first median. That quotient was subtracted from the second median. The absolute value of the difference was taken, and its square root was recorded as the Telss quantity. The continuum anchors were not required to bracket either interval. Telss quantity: 0.24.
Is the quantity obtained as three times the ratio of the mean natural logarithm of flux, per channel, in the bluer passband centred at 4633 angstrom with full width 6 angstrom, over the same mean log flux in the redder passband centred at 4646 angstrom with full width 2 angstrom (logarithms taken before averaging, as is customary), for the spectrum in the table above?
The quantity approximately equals 2.96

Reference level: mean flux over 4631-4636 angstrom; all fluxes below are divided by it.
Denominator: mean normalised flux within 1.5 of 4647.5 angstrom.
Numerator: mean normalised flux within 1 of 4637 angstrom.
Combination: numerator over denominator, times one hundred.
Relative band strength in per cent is 85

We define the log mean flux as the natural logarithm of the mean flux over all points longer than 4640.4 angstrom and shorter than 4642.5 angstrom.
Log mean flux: 2.63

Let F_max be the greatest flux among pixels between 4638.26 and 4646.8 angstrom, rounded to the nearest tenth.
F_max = 20.5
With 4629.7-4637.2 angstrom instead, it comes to 22.6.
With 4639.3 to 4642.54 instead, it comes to 16.1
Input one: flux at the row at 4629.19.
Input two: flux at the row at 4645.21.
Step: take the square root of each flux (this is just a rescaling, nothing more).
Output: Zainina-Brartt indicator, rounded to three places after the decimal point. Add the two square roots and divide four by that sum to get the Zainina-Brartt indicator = 0.477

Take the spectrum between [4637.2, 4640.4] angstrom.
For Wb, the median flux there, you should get 16.1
